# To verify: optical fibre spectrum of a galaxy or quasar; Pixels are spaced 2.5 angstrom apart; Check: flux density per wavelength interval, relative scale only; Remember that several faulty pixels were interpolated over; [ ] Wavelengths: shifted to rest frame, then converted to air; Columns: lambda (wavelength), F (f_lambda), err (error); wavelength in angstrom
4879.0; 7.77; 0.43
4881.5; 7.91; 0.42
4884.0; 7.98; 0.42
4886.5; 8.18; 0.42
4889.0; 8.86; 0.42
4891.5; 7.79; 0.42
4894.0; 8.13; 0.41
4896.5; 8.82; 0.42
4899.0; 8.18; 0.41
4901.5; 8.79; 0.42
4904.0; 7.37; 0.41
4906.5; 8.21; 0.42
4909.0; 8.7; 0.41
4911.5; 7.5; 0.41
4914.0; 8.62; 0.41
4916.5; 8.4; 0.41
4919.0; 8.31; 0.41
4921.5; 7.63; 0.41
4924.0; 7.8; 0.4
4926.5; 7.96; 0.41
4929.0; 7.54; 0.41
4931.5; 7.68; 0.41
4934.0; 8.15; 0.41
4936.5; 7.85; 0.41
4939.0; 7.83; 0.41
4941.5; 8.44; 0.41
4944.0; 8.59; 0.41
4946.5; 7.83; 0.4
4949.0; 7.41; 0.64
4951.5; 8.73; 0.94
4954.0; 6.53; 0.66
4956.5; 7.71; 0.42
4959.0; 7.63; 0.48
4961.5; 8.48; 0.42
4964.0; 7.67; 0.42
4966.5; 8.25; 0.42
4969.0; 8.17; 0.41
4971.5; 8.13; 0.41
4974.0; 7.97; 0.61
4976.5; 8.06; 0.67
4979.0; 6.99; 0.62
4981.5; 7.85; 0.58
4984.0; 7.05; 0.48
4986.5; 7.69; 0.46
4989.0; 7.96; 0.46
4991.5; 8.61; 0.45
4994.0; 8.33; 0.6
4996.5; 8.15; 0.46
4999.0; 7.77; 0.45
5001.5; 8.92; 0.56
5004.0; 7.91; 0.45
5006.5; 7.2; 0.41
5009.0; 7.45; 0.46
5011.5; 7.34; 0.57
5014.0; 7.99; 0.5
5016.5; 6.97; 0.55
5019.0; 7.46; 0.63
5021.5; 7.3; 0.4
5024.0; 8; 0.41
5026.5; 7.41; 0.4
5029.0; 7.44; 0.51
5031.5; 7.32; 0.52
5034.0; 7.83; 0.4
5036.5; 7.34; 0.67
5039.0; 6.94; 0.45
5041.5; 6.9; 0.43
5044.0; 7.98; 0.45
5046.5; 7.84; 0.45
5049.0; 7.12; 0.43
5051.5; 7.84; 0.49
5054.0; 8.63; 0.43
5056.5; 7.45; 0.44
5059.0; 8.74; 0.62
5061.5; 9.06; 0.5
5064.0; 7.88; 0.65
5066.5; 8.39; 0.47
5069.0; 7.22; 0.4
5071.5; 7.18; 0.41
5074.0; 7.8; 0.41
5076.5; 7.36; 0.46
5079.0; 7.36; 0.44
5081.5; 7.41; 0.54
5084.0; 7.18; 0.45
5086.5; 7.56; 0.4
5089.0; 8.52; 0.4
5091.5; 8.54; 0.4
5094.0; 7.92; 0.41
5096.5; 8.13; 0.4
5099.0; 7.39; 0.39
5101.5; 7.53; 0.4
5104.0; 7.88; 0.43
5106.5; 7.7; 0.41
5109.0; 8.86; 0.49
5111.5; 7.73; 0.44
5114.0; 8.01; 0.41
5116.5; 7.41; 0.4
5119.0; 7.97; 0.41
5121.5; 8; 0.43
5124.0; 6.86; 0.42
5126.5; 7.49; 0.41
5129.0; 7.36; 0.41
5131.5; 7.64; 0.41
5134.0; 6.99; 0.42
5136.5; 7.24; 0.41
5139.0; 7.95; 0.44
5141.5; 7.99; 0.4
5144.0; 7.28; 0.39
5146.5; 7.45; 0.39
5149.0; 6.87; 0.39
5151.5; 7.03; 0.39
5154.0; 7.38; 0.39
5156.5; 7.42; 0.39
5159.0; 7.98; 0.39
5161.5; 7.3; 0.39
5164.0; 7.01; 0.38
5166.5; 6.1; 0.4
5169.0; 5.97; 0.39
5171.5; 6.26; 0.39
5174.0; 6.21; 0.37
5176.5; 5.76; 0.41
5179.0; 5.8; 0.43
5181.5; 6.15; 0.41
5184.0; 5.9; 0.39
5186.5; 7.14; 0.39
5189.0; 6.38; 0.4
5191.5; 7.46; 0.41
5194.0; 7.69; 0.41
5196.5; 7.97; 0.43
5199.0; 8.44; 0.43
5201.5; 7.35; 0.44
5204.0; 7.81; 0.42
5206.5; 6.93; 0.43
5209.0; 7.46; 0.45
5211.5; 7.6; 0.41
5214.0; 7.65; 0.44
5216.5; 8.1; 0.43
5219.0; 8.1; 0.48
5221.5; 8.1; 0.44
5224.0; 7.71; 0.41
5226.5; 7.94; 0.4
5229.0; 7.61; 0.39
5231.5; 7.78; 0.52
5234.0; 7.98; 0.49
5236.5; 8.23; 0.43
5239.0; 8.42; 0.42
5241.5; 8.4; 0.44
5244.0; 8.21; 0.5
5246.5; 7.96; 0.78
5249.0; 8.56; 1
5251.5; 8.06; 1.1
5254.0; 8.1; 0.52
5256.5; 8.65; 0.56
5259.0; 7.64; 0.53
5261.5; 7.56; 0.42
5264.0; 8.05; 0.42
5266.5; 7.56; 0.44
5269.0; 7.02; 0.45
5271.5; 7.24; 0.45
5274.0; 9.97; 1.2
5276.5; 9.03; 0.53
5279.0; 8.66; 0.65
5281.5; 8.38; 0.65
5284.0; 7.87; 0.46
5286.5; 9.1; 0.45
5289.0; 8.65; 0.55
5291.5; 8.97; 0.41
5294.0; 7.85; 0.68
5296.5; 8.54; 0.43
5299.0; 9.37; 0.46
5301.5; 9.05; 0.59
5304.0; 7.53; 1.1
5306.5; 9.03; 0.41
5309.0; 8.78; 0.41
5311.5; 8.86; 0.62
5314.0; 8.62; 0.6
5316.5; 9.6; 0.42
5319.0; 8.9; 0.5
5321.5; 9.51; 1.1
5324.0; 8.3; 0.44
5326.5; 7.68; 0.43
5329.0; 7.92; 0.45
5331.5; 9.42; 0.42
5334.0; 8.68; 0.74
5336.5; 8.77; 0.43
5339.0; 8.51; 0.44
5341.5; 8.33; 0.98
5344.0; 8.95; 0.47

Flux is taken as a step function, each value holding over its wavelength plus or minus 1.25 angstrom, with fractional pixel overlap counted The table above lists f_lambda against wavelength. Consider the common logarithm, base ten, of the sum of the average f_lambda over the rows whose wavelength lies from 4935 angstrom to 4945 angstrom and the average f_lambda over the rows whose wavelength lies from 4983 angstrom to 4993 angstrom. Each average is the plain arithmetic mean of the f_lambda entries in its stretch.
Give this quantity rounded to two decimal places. 1.20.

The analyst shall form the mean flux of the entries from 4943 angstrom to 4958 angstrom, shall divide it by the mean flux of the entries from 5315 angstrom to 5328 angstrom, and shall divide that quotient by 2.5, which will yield 0.355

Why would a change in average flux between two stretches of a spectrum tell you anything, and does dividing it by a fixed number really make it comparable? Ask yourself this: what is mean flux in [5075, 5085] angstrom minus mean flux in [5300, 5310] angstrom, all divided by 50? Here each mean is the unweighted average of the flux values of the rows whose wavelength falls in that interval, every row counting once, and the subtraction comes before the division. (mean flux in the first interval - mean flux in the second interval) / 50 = -0.025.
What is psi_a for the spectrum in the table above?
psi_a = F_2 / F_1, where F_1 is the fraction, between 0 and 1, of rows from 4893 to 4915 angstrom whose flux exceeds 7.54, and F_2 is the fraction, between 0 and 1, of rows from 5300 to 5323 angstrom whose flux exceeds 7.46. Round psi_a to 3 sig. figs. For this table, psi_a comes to 1.29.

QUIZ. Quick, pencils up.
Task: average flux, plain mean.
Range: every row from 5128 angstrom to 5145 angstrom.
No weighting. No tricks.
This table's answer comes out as 7.5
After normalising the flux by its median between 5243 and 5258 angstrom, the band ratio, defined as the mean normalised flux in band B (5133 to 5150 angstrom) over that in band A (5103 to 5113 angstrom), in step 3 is 0.92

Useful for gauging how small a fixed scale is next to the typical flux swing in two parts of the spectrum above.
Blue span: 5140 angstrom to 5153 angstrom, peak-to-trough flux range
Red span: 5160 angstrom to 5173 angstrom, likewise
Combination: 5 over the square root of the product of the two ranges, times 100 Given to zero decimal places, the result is 410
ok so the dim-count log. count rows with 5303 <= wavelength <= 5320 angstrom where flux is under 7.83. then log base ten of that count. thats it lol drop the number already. 0.00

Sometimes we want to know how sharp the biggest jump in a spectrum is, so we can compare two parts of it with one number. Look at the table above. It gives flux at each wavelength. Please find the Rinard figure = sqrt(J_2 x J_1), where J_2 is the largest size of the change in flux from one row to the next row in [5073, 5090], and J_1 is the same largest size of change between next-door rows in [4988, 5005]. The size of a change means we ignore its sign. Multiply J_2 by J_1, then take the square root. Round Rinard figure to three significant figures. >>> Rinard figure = 1.05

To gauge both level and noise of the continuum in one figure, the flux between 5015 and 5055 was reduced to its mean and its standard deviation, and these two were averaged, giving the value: 3.99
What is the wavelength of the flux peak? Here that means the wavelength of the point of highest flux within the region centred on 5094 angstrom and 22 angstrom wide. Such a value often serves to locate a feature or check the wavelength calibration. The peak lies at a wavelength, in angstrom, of 5091.5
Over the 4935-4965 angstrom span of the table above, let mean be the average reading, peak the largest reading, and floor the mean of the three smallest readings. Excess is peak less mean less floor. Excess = -6.4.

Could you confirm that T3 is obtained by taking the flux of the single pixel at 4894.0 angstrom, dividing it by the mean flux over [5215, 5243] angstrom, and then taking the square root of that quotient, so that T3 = 1.01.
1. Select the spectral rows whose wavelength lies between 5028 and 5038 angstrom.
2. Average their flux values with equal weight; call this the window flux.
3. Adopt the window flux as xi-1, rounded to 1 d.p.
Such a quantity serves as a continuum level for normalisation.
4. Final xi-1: 7.5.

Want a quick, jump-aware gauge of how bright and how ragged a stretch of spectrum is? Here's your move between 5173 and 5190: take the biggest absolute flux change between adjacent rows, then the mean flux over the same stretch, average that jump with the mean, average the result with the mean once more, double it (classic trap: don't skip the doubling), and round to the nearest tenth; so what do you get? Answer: 9.9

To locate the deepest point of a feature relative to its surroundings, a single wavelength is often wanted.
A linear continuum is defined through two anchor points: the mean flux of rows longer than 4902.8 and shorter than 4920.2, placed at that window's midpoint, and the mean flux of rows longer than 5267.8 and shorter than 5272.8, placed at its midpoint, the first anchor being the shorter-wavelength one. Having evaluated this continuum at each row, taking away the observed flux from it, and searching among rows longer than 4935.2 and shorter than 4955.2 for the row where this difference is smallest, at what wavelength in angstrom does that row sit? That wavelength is 4951.5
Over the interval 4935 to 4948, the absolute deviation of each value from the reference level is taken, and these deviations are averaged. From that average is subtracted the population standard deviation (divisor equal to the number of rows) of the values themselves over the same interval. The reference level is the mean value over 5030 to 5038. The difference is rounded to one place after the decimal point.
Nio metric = 0.3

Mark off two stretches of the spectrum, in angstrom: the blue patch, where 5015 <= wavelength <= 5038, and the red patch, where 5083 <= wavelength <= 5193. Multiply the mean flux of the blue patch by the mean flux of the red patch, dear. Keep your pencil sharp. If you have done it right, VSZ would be 54.3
